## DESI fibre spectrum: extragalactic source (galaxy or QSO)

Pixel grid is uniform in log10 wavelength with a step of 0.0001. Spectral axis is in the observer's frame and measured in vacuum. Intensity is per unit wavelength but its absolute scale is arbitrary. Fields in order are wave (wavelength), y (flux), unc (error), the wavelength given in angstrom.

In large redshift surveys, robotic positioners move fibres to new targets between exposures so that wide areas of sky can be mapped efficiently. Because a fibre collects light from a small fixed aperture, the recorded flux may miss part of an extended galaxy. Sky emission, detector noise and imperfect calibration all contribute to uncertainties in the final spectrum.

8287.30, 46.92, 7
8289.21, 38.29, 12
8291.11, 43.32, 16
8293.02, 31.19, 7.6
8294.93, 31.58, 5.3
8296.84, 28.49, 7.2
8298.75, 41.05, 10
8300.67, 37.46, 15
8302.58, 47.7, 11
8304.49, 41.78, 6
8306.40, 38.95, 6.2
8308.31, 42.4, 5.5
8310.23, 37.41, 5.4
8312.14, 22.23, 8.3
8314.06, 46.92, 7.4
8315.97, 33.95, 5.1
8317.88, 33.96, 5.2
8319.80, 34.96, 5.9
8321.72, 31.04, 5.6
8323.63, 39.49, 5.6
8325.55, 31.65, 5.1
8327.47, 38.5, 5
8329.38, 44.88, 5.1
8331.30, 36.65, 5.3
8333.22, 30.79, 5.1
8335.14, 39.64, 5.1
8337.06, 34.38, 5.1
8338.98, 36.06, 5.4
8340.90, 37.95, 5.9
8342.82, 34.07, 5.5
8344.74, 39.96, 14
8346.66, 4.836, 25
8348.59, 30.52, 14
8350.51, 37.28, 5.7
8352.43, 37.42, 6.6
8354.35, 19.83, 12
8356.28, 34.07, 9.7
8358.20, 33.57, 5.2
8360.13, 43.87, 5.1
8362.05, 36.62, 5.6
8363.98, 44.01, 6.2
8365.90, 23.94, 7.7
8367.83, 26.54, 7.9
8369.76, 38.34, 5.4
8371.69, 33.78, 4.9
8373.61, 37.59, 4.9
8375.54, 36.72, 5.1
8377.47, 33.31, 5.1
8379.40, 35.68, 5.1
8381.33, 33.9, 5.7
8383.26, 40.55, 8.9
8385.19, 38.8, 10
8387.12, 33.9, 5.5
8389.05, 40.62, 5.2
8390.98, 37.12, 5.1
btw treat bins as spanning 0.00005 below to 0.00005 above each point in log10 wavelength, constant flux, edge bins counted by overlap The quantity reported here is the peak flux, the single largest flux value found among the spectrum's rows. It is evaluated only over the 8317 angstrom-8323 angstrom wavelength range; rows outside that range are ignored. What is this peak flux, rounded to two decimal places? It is 34.96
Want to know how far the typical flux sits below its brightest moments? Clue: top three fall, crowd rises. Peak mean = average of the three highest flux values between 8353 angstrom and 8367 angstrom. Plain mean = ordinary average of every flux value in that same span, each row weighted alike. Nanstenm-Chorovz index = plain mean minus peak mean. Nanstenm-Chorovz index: -7.8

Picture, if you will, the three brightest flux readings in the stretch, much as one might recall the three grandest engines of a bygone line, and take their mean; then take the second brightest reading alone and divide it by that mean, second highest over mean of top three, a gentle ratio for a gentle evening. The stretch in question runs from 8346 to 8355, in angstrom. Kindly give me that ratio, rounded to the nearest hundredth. 1.06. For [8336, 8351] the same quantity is 0.99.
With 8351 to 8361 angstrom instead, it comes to 0.97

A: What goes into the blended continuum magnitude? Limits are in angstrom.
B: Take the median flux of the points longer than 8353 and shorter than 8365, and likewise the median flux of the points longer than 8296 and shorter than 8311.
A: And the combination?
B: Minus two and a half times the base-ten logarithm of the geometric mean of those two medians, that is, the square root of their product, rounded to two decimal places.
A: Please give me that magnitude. -3.94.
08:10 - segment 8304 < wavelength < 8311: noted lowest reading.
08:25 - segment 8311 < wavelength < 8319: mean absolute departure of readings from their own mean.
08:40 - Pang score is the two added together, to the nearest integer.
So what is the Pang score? 44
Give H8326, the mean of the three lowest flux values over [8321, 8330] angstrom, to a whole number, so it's 34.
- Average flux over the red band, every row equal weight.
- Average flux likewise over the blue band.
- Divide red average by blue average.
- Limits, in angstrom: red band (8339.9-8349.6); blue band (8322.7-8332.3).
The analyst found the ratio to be 0.77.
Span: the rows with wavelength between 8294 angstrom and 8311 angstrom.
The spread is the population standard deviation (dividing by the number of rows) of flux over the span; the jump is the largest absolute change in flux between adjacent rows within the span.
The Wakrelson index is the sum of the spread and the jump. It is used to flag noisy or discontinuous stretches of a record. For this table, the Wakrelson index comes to 18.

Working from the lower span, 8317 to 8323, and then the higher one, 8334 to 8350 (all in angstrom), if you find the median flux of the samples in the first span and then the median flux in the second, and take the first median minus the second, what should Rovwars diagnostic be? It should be -1.3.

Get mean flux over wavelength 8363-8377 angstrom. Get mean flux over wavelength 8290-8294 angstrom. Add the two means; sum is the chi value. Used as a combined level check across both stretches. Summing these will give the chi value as 71.7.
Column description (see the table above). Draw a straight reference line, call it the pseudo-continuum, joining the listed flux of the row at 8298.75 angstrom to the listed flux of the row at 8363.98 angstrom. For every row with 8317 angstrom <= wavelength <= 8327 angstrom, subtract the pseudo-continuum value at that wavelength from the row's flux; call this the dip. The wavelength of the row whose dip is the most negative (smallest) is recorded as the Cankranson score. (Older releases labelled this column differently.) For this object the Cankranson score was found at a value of 8321.72 angstrom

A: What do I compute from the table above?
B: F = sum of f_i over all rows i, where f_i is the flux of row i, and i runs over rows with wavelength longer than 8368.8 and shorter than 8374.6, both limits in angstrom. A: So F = 110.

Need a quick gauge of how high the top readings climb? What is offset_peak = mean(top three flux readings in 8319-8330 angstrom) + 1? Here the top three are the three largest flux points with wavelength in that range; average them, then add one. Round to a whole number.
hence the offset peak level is 42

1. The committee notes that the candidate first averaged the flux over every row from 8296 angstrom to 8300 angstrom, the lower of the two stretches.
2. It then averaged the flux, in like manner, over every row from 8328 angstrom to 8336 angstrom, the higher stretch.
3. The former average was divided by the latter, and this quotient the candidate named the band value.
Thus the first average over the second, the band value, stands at 0.92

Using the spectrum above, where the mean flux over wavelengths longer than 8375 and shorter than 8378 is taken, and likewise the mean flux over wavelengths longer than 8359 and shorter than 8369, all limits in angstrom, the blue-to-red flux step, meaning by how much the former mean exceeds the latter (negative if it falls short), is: 0.0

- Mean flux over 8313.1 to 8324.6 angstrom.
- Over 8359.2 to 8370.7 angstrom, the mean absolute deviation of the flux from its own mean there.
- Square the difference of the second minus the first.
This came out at 891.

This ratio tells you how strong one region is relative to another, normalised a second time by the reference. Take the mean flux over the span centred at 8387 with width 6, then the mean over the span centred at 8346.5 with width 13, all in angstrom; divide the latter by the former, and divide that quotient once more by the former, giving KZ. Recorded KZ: 0.022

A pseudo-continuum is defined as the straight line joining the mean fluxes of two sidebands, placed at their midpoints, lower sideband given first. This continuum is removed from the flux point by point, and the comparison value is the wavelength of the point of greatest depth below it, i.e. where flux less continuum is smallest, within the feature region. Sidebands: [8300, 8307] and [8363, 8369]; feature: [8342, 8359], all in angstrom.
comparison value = 8346.66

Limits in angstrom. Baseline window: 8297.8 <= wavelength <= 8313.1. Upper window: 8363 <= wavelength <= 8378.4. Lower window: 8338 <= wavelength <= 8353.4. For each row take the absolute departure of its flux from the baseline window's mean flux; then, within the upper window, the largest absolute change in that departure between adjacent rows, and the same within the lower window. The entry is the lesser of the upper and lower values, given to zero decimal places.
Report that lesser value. 12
